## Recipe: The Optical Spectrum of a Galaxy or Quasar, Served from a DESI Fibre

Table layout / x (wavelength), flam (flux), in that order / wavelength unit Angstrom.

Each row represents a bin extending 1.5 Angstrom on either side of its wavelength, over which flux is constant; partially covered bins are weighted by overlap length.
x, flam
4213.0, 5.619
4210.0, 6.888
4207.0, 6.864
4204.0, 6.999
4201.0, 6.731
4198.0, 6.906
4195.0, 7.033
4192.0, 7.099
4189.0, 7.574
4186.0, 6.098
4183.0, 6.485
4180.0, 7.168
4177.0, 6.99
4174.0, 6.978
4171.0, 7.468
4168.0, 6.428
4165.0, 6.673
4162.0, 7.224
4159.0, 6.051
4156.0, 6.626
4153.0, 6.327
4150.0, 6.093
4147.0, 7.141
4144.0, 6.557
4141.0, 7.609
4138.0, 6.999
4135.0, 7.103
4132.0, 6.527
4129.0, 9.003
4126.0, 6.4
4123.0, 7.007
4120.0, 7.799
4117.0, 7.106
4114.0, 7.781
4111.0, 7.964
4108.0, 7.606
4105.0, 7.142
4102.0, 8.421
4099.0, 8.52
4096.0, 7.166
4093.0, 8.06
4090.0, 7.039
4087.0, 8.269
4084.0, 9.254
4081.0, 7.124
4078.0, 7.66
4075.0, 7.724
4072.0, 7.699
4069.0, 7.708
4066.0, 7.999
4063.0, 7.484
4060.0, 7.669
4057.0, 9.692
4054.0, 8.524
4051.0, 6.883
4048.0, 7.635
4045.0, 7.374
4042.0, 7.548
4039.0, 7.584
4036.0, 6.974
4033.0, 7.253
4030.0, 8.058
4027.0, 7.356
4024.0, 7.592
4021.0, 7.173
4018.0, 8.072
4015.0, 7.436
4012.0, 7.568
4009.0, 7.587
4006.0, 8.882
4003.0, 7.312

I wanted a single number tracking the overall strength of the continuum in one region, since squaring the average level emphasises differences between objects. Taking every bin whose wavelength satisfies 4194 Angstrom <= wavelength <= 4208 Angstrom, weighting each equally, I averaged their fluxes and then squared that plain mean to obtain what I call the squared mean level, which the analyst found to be 47.7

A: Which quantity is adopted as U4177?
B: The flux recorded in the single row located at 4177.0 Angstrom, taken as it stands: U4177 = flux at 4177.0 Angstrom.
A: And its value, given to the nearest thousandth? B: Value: 6.990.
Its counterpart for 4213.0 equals 5.619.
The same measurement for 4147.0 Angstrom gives 7.141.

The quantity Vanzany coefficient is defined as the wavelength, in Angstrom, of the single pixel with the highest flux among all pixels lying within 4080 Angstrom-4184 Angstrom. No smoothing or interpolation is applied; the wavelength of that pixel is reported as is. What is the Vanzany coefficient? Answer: 4084.0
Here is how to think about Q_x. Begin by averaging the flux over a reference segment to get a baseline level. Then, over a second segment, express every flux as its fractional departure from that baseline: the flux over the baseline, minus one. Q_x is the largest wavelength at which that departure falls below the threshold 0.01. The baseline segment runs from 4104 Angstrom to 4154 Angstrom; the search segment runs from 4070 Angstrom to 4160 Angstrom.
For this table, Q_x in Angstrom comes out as 4159.0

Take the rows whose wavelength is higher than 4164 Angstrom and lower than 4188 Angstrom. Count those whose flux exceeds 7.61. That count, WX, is 0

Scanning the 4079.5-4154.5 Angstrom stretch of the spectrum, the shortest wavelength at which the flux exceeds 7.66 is 4084.0 Angstrom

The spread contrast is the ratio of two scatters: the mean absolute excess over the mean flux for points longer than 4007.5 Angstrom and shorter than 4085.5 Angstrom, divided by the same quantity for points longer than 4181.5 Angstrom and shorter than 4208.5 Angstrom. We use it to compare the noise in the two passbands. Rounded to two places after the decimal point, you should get 1.43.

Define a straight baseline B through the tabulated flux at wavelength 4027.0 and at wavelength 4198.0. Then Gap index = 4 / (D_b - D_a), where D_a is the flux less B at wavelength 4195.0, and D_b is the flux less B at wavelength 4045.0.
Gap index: -74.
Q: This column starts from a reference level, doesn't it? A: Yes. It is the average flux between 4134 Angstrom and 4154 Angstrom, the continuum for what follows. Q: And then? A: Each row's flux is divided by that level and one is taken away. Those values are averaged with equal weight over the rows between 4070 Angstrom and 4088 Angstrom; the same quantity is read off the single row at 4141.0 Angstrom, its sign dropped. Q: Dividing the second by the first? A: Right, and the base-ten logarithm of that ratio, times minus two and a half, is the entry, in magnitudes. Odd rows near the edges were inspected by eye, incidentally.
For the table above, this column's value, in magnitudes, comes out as 0.4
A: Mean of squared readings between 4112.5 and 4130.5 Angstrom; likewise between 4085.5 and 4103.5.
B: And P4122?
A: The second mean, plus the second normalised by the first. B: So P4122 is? 64.1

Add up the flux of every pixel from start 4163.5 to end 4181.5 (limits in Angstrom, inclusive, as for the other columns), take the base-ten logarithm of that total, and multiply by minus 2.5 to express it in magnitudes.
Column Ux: -4.1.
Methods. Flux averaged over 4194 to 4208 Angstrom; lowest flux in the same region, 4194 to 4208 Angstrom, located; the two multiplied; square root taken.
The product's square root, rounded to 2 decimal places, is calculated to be 6.82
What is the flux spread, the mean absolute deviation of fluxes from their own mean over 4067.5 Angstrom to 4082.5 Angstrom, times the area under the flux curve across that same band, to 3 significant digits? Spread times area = 20.9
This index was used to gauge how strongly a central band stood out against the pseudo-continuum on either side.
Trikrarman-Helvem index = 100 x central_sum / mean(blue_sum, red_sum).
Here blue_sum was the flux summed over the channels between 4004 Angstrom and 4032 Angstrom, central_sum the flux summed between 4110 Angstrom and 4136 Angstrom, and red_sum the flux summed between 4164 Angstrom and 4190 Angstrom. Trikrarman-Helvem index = 101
